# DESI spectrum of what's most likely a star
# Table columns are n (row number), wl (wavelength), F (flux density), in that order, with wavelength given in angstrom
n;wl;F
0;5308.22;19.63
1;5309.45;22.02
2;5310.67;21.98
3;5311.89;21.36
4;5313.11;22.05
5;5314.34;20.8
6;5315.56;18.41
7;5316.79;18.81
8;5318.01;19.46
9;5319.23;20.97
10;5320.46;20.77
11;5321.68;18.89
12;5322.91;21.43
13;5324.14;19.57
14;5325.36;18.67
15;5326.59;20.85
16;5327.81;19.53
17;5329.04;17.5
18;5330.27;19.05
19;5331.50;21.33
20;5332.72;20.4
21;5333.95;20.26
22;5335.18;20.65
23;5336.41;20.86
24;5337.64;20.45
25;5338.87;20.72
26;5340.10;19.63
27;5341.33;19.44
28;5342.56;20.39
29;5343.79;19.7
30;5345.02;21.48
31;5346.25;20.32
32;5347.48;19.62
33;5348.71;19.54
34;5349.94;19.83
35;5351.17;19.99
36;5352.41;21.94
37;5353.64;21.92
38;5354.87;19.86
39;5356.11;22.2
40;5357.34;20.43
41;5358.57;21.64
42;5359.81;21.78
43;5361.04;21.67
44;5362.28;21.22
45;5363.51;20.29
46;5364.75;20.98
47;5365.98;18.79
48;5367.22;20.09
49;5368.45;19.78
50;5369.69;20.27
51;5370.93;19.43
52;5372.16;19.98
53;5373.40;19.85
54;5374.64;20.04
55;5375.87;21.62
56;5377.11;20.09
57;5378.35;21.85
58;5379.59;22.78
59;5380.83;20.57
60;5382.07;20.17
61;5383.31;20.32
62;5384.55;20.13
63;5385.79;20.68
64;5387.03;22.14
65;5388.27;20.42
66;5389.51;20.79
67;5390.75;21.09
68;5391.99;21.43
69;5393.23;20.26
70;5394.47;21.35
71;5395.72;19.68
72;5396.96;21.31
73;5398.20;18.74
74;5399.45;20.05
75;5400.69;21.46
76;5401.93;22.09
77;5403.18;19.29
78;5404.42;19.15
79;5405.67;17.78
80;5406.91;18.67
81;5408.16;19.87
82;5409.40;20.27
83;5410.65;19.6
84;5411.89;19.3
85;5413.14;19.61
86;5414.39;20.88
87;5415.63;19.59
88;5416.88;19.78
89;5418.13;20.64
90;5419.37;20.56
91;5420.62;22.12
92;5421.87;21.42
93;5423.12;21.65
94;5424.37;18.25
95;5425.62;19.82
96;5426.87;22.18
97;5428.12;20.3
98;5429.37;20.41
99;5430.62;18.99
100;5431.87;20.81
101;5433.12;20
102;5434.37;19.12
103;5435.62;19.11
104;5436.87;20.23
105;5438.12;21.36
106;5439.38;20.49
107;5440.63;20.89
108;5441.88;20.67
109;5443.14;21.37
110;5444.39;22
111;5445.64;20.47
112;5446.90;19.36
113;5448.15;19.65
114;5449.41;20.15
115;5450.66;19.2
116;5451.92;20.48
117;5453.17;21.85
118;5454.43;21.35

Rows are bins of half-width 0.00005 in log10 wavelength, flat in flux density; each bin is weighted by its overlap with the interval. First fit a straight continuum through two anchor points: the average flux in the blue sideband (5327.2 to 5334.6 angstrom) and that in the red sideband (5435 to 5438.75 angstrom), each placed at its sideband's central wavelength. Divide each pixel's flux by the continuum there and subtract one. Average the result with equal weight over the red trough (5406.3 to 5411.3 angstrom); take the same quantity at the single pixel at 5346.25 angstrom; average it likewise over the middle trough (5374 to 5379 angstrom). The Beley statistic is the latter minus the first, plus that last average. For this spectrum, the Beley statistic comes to 0.102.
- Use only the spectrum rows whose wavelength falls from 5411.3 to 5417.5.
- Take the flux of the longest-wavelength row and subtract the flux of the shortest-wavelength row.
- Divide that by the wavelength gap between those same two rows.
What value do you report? 0.1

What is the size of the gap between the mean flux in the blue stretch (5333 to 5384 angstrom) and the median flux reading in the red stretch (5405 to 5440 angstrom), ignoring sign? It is 0.43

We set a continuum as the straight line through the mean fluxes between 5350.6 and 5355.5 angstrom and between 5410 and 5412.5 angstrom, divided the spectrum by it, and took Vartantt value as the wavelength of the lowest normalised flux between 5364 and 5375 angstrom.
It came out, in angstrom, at 5365.98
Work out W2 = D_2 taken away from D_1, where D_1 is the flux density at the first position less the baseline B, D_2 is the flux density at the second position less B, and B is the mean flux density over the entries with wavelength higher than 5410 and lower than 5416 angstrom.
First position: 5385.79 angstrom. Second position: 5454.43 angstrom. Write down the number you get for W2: -0.7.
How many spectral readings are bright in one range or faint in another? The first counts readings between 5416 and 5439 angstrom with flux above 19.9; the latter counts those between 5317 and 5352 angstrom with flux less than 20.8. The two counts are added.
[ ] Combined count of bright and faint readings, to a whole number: 34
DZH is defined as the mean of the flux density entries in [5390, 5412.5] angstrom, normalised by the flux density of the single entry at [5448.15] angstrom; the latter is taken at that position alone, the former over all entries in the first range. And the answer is 1.022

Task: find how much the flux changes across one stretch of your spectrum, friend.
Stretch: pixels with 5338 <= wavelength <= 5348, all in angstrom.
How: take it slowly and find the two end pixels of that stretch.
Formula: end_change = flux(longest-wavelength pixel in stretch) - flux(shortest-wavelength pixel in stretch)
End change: -1.1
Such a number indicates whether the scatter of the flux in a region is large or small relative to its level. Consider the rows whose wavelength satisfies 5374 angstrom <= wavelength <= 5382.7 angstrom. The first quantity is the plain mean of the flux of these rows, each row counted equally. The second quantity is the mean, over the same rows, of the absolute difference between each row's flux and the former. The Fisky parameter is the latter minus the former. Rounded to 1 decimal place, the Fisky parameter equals -20.1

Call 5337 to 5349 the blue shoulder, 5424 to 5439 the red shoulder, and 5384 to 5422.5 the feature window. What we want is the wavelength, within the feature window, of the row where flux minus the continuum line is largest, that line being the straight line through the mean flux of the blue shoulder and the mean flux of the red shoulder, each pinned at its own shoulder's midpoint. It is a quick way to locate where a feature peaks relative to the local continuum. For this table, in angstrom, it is 5420.62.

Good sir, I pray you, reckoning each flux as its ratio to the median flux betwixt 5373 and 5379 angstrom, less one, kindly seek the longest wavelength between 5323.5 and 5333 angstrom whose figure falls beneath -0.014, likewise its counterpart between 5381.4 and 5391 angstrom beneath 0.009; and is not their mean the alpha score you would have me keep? 5357.4 angstrom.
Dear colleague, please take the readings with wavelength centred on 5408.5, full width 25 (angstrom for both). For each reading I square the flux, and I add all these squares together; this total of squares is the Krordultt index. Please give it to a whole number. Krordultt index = 8055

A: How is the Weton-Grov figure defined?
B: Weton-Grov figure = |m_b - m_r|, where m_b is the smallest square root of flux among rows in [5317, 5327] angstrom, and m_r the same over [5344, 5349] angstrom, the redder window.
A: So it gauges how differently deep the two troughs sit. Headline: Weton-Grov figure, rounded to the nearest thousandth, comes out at 0.100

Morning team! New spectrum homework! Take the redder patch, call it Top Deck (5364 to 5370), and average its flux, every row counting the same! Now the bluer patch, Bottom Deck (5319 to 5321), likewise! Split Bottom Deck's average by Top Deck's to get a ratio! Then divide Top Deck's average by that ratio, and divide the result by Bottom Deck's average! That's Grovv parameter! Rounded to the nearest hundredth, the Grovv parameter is 0.92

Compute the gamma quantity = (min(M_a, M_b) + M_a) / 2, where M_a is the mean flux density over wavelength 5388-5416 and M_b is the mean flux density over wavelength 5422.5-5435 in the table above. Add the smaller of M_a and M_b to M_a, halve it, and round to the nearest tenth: 20.1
